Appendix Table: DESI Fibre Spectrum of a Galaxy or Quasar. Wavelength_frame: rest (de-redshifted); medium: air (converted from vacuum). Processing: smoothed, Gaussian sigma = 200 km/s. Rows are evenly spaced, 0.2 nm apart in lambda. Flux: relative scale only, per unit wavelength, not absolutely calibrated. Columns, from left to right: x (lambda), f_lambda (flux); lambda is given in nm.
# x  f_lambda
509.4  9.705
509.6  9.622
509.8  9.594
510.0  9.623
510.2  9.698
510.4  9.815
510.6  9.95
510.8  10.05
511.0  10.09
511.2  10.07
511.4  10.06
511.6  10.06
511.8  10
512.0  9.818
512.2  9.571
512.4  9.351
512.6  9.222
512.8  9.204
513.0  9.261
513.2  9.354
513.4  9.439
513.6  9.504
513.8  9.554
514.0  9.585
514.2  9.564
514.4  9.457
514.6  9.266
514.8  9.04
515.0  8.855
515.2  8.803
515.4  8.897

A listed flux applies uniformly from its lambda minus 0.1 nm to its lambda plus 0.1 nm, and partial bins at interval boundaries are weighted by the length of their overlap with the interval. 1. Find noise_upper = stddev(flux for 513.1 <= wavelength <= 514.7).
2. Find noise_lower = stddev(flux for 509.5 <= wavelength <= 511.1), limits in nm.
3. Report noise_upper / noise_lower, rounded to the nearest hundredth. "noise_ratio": 0.55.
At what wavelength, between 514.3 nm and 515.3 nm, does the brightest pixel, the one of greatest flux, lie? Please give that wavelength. 514.4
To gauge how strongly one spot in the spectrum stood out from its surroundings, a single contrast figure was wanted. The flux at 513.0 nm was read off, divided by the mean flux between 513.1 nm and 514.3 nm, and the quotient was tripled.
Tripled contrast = 2.92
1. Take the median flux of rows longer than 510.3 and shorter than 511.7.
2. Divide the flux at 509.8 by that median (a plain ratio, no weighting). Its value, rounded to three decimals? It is 0.954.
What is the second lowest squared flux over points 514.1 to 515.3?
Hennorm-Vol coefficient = 78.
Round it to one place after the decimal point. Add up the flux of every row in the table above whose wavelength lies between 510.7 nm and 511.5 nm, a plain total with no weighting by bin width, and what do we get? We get 40.3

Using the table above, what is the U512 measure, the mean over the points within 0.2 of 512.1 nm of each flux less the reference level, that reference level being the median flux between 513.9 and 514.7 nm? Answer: 0.18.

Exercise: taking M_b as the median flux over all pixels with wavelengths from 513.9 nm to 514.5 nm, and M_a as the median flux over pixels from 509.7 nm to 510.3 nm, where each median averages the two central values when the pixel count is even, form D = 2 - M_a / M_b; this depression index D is 0.99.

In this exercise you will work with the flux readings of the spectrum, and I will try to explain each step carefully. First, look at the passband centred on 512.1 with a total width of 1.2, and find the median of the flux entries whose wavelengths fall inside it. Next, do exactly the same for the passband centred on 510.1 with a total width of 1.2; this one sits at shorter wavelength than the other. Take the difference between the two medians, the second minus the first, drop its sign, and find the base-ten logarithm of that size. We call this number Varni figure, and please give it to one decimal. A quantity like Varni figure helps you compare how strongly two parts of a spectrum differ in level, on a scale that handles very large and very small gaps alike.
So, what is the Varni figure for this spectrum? -1.5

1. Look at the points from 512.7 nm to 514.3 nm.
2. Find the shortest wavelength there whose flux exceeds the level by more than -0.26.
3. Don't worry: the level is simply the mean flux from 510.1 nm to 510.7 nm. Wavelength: 514.0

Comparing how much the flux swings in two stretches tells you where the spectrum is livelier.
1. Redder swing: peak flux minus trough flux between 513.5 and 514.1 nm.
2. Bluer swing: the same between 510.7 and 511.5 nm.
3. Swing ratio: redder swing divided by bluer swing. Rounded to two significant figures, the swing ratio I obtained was 2.0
